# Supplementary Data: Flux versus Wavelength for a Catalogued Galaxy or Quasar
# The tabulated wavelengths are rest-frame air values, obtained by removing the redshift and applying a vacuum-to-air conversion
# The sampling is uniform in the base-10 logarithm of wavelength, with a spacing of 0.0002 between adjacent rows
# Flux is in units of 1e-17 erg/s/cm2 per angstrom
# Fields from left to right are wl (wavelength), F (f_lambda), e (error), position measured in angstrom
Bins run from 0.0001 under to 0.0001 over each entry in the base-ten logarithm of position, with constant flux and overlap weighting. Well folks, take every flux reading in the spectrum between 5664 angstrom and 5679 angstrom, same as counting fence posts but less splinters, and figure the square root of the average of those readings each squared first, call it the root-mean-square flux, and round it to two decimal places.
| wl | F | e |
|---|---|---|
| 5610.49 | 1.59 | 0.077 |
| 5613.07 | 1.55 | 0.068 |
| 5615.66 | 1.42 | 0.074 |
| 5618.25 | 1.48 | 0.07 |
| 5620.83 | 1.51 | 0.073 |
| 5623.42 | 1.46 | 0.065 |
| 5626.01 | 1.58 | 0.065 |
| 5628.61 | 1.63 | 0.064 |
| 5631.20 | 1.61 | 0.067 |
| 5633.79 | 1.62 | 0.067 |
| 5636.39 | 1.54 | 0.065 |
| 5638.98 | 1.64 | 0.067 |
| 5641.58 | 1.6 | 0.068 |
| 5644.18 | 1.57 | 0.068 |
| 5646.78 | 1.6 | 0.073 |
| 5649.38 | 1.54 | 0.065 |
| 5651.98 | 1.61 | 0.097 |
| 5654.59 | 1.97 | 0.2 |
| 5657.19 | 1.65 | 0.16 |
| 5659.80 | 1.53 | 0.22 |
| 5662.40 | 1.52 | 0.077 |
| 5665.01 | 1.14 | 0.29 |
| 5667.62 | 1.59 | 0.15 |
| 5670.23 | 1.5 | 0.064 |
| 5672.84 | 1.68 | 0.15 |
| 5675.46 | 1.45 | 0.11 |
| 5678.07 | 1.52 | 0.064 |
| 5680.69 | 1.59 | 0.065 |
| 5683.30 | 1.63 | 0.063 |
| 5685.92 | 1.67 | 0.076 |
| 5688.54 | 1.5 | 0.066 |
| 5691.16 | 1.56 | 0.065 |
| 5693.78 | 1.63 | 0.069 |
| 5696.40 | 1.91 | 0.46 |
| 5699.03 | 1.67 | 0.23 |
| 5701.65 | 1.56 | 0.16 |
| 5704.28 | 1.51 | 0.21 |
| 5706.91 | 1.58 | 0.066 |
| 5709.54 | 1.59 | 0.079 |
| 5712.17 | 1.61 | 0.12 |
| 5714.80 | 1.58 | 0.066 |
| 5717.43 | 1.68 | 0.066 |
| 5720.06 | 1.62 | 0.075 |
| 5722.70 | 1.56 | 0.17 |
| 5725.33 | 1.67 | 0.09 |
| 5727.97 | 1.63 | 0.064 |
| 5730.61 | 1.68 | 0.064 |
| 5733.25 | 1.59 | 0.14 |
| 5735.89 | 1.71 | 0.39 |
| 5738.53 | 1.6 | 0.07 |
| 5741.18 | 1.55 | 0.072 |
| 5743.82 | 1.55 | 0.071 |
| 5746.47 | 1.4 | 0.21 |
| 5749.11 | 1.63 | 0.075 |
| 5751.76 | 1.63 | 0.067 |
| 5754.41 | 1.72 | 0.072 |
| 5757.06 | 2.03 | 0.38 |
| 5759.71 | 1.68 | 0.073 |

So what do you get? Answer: 1.49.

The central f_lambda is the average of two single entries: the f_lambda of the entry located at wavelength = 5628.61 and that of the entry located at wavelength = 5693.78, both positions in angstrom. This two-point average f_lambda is 1.63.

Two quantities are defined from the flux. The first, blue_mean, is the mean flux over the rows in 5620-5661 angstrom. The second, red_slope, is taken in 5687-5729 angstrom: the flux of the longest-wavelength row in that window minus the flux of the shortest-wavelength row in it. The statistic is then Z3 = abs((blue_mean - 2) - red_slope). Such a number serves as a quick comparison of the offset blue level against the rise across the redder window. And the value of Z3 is 0.53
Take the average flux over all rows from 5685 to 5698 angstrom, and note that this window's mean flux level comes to 1.65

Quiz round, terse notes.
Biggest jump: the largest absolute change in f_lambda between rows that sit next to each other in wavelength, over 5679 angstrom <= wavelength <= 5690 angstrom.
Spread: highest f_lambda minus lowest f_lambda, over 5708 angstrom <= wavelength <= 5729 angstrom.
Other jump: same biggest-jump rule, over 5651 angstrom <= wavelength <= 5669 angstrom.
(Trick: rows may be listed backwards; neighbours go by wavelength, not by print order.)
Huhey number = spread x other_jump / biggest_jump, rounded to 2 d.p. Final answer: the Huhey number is 0.32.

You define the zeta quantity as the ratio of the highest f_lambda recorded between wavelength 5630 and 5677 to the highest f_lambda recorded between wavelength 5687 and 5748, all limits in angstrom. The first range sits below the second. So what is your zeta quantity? 1.03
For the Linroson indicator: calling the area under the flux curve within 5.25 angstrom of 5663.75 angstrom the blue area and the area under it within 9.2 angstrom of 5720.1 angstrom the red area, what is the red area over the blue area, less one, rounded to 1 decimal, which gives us 1.0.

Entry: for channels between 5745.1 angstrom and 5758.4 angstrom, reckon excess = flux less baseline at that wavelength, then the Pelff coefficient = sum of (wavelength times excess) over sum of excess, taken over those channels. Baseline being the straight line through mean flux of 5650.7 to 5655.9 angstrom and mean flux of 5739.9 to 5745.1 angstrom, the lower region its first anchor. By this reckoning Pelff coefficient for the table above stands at 5756.6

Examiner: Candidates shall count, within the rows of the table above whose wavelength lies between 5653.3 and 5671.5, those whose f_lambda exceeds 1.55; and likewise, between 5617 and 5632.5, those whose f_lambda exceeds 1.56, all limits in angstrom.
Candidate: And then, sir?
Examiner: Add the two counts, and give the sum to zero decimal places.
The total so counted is 6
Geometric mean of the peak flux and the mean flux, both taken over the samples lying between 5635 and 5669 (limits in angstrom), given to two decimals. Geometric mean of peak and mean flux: 1.76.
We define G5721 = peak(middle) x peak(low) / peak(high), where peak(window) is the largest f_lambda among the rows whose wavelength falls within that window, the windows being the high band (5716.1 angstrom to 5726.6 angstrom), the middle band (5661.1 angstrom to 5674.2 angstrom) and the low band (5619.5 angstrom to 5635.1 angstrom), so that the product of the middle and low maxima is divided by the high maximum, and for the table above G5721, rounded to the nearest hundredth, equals 1.63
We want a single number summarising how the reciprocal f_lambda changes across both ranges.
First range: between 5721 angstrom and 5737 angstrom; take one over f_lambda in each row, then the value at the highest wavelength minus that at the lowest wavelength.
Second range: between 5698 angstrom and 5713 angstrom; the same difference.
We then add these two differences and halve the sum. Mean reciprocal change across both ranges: -0.02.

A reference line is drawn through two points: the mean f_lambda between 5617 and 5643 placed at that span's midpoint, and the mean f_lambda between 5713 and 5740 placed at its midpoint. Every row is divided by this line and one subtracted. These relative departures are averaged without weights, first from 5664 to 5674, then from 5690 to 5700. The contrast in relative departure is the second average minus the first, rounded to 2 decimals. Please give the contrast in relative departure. 0.12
